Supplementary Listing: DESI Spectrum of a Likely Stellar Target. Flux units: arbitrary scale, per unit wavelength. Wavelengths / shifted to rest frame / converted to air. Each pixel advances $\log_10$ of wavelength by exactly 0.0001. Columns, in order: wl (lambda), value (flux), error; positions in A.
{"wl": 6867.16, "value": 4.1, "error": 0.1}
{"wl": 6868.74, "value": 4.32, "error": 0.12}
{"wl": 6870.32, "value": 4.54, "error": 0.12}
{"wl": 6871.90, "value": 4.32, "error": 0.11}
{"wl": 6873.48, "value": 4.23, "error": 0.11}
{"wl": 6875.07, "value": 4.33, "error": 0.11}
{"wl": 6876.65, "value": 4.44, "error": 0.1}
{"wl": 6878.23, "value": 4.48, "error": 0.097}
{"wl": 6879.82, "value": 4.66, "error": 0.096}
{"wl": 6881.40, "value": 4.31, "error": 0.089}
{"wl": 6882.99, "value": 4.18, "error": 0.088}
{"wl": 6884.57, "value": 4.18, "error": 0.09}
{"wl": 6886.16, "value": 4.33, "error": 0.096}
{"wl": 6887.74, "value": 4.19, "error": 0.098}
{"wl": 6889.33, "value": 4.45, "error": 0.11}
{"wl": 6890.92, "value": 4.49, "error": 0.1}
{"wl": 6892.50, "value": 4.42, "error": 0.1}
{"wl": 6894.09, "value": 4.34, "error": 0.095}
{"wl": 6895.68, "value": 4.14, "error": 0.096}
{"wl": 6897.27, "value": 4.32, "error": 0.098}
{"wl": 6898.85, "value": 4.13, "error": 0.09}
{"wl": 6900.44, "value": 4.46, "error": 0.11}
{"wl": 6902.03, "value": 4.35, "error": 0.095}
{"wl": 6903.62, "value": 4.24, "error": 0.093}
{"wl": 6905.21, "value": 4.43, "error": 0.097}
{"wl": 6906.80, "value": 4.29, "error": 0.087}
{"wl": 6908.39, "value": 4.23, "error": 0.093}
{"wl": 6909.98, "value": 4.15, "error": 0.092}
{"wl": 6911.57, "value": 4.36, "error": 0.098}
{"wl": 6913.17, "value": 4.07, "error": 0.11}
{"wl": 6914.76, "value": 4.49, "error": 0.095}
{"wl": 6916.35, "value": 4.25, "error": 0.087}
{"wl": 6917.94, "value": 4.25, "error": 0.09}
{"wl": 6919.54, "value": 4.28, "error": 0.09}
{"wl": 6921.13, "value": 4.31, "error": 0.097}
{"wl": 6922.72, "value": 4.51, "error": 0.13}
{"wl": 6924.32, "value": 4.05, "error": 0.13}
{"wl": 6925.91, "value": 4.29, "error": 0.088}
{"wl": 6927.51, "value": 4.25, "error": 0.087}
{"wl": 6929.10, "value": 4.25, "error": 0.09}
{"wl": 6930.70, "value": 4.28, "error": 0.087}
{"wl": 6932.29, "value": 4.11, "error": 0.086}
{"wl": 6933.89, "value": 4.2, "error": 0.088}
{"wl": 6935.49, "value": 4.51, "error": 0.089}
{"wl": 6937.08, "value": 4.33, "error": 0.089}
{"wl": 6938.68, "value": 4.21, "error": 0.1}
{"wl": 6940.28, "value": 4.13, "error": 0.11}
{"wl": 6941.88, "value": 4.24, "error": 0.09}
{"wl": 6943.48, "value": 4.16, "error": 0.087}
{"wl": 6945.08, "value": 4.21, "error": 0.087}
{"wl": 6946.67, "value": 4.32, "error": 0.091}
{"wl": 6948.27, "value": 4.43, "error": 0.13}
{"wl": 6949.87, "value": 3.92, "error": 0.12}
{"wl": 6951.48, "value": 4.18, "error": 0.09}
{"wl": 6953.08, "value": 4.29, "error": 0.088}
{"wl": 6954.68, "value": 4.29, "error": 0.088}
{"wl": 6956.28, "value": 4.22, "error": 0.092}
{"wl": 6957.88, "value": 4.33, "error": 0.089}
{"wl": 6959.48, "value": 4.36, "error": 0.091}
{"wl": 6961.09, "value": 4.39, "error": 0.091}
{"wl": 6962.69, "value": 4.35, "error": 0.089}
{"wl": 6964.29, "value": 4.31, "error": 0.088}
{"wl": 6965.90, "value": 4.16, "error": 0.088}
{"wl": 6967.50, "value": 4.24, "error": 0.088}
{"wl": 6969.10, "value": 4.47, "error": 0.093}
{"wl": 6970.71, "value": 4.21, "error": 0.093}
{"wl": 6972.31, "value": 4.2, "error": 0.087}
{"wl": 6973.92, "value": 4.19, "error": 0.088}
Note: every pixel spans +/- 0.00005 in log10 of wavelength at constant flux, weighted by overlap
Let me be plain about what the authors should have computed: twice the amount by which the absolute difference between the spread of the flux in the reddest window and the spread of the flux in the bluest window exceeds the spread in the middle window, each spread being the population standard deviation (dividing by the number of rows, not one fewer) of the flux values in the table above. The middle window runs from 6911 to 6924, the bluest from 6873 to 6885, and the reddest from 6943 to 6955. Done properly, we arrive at -0.234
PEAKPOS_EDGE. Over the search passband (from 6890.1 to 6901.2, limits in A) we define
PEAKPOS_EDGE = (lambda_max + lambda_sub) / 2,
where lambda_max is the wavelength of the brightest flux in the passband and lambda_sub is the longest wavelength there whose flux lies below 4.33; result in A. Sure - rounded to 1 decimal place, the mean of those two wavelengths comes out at 6894.9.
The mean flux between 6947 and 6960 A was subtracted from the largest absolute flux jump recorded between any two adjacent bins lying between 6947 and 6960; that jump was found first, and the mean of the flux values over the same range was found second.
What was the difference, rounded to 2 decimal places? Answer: -3.74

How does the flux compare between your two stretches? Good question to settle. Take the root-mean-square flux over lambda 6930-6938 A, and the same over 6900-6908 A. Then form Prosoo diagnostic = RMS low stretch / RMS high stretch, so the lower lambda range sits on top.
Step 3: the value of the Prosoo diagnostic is 1.02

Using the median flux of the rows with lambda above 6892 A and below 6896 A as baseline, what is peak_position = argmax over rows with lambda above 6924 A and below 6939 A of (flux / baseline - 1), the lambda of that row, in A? 6935.49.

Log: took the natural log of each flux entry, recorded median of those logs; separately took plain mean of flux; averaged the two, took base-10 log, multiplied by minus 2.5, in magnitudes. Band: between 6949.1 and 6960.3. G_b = -1.13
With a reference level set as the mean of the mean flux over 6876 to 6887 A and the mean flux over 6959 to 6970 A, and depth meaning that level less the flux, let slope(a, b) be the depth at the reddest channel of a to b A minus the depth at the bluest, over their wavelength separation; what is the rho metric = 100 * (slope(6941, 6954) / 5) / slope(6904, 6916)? 14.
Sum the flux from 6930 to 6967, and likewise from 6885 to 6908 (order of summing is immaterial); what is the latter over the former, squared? 0.38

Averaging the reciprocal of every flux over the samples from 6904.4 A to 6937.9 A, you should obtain 0.234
